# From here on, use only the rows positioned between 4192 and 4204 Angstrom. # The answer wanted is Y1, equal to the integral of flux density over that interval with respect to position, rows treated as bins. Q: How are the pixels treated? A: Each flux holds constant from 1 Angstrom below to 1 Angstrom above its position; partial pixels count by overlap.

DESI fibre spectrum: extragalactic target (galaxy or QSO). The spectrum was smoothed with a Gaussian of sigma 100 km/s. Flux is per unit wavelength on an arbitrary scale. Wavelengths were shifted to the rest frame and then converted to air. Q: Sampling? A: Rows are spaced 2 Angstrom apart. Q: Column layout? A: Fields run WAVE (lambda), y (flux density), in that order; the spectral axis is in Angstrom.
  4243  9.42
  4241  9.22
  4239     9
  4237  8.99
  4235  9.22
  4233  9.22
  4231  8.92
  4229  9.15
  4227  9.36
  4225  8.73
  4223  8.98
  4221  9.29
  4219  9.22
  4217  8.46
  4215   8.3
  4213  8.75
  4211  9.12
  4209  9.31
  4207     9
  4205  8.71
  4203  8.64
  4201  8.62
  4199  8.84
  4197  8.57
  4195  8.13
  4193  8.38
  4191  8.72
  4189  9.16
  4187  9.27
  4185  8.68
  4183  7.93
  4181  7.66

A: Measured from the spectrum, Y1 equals 102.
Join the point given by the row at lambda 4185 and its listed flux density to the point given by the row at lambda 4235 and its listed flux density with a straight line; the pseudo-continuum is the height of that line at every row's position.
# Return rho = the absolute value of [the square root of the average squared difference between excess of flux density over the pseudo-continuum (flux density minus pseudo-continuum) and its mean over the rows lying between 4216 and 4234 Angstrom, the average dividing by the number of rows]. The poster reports 0.26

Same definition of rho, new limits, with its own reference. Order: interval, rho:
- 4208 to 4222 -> 0.39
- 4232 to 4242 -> 0.12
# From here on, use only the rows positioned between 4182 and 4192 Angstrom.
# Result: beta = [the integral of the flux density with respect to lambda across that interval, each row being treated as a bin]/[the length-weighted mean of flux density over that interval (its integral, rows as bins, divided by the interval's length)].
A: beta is 10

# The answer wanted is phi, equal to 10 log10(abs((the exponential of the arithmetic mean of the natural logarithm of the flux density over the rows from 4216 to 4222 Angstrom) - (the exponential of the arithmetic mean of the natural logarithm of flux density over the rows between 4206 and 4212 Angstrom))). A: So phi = -8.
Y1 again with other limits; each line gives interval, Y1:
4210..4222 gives 106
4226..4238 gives 110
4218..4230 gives 109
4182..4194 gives 104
